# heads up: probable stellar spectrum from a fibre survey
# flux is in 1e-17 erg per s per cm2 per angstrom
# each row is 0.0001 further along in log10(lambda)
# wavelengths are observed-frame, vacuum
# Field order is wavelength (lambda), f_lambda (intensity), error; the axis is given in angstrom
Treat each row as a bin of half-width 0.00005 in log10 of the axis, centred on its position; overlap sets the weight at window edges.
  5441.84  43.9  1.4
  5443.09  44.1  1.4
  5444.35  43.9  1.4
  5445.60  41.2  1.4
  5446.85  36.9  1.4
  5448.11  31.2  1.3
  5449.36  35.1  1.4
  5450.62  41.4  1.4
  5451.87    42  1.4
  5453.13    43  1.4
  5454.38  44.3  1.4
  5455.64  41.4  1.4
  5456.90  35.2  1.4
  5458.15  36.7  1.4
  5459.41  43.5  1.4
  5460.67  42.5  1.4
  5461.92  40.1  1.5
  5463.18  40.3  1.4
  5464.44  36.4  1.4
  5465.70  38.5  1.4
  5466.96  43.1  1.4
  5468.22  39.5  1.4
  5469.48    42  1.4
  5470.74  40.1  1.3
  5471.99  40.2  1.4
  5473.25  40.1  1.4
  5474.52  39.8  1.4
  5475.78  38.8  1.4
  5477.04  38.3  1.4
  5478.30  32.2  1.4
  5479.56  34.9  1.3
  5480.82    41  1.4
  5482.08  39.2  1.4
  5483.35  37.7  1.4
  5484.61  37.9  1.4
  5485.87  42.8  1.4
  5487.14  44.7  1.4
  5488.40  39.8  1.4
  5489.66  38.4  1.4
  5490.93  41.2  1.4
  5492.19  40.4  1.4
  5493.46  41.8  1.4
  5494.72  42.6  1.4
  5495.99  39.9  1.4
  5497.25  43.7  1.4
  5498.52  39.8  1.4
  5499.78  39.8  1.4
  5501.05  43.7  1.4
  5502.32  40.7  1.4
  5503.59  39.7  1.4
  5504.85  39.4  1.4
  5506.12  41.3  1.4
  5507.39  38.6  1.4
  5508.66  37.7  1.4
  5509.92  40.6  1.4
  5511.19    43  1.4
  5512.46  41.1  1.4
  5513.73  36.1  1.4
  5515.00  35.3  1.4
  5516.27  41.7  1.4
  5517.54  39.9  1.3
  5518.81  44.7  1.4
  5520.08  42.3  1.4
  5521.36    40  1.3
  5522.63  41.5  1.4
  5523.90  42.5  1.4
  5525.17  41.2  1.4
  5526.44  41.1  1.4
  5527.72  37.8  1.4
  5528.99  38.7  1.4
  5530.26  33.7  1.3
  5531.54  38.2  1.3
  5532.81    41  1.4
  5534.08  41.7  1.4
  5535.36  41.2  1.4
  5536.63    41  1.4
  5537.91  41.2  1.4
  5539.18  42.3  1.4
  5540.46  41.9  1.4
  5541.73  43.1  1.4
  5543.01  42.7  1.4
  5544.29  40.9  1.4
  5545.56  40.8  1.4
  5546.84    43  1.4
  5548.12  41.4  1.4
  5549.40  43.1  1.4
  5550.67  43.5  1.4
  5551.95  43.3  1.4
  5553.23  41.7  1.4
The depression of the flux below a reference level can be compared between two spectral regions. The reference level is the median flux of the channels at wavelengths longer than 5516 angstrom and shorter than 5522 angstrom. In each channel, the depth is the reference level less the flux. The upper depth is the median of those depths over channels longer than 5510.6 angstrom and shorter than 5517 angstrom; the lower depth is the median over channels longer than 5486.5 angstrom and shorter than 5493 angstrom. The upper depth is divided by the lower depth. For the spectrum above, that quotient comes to 0.46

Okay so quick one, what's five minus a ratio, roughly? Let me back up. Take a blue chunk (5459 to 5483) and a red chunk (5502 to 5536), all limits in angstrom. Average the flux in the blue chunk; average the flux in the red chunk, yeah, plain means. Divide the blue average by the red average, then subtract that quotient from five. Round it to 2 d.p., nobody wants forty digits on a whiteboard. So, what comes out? 4.01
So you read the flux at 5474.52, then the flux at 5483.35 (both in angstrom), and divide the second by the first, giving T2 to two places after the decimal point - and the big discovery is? 0.95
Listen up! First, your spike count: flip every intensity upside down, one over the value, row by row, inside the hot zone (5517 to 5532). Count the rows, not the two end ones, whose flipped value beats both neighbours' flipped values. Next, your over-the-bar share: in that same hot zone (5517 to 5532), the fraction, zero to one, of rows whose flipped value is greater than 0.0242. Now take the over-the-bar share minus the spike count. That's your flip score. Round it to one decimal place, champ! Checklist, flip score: -2.3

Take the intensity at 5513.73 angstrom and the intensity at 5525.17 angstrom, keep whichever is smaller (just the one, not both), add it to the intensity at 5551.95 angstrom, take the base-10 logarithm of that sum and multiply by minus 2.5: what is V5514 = -4.75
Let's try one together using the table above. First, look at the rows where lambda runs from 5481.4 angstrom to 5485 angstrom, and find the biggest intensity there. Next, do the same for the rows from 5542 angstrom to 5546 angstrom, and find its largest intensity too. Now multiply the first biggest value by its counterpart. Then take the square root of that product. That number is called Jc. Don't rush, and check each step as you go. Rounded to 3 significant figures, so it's 40.9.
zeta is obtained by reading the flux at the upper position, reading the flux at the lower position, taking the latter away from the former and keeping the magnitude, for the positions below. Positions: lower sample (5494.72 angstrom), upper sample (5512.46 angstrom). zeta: 1.5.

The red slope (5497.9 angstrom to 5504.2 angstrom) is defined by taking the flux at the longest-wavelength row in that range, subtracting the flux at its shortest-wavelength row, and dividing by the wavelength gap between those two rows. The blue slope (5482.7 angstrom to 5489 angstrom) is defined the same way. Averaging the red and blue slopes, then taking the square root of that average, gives 0.45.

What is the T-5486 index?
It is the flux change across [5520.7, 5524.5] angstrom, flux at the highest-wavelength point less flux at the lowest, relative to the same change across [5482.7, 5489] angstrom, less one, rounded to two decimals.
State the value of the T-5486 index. 0.19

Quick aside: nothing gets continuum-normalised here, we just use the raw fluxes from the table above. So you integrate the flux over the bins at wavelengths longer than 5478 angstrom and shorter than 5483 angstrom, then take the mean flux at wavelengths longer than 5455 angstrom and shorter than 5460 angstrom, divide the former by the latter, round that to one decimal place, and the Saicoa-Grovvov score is 4.7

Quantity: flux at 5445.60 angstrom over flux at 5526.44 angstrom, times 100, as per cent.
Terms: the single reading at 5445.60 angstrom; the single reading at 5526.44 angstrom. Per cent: 100.2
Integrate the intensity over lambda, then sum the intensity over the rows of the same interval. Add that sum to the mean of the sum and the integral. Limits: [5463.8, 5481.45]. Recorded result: 1161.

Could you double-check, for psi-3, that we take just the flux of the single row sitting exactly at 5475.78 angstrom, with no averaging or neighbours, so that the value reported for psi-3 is 38.8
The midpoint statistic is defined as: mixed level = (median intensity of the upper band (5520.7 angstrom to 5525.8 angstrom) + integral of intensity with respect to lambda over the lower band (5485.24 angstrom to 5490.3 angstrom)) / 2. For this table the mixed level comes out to 125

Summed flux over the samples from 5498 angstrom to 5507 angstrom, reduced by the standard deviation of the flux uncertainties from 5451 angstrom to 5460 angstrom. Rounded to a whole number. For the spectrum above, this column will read 284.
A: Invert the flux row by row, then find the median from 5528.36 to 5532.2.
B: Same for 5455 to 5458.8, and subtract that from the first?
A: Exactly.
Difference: -0.0011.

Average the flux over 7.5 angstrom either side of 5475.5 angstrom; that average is 38.8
